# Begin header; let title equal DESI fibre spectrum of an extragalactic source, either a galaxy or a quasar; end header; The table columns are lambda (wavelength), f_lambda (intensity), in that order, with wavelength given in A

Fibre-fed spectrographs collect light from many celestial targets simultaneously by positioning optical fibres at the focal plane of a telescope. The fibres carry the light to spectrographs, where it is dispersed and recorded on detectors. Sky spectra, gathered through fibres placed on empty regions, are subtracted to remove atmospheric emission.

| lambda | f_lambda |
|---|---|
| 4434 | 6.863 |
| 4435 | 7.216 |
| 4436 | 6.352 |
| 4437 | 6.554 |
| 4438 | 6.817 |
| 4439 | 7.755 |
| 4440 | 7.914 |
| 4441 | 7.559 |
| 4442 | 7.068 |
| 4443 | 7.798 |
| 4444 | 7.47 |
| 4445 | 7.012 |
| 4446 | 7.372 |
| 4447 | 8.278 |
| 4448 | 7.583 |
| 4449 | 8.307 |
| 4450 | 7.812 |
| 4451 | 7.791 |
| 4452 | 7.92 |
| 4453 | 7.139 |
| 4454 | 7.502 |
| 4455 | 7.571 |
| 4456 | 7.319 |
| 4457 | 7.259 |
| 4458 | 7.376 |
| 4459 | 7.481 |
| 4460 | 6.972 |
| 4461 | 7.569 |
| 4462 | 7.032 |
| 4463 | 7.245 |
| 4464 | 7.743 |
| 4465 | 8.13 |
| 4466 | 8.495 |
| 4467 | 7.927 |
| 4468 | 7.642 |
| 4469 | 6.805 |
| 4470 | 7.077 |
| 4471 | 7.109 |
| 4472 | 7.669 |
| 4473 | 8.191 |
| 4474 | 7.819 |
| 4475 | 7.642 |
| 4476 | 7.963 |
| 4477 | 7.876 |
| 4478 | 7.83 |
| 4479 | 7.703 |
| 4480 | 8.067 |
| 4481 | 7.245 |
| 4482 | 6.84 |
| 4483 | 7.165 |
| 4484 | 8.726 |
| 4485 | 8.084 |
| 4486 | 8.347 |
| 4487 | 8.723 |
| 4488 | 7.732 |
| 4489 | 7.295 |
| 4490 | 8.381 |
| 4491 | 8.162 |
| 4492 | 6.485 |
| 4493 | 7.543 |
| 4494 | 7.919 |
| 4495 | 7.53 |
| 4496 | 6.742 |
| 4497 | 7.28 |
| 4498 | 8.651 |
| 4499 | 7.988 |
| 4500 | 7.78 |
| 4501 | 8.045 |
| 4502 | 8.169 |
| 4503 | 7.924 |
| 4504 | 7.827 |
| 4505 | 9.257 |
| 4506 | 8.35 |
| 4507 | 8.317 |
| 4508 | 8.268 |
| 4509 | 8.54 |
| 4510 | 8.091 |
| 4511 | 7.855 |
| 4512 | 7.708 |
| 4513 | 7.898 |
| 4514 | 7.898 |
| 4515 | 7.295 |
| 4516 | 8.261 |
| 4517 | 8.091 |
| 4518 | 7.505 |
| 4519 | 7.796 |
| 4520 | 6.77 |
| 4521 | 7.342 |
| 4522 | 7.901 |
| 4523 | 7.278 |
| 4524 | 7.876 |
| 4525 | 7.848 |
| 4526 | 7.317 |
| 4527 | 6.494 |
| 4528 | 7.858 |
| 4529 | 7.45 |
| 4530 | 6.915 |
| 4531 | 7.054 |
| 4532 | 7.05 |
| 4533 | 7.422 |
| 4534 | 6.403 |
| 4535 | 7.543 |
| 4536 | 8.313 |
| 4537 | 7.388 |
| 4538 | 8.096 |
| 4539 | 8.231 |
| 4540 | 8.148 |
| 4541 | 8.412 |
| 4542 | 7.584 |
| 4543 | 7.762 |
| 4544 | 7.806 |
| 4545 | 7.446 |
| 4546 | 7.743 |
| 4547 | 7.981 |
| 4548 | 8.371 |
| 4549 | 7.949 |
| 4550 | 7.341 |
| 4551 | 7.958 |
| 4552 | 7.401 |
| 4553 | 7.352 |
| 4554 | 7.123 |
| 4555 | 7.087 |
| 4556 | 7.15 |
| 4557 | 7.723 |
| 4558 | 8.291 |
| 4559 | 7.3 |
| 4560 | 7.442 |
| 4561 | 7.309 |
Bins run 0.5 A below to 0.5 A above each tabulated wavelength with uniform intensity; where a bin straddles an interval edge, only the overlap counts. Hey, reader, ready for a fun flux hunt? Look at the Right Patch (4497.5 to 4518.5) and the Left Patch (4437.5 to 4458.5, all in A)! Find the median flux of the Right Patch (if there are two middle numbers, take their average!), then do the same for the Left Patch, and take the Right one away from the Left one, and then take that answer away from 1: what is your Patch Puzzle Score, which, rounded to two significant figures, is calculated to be 1.5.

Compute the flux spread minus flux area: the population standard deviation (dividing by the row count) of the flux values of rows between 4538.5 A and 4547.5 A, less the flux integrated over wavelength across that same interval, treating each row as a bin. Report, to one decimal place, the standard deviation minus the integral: -70.8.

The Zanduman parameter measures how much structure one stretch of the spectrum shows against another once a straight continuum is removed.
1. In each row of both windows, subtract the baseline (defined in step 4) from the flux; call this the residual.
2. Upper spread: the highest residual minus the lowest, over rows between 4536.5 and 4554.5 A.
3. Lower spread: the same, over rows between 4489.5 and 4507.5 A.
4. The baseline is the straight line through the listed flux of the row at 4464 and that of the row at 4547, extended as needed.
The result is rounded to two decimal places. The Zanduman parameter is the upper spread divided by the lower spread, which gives 0.48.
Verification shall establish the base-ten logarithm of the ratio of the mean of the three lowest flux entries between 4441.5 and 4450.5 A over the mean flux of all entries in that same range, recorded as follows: -0.028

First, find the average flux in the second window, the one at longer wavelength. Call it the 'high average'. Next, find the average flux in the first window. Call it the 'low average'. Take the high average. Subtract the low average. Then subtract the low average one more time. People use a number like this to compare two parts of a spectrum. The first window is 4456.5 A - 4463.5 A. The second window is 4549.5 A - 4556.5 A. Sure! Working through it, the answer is -7.21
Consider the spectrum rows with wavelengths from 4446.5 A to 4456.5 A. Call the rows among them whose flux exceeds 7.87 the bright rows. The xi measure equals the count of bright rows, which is 3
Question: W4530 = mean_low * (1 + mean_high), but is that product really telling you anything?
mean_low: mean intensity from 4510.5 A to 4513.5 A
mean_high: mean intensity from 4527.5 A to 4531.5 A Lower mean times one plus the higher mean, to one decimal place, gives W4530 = 65.1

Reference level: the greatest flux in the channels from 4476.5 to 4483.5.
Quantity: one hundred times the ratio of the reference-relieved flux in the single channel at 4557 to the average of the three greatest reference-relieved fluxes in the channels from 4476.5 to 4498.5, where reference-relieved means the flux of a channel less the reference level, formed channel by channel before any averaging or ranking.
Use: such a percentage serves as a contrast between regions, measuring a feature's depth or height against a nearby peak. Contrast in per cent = -54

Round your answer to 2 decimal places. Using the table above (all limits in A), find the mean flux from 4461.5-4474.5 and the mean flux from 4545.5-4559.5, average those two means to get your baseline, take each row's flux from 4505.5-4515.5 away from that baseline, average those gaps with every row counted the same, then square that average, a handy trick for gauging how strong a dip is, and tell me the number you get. 0.16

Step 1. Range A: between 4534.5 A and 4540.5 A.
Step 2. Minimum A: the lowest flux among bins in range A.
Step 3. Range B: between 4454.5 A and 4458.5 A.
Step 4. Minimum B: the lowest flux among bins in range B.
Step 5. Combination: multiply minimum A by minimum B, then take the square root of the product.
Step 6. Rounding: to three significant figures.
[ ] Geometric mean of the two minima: 7.32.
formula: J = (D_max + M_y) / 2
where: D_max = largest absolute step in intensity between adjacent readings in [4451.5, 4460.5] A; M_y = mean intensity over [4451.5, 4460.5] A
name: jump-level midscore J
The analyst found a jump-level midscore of 4.09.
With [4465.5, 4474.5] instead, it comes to 4.24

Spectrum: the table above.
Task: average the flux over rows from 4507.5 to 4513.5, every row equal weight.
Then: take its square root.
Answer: 2.84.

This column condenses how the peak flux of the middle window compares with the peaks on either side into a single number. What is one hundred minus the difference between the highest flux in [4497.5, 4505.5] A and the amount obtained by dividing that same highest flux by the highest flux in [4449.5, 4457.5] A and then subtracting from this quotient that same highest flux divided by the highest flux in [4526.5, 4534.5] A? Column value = 90.7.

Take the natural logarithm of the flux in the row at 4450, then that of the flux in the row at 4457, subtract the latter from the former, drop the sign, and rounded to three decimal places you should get 0.073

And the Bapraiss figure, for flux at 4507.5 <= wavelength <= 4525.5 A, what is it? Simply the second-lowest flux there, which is 7.278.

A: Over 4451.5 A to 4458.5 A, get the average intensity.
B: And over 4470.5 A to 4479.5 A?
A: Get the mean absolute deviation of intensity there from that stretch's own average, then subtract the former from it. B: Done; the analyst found -7.24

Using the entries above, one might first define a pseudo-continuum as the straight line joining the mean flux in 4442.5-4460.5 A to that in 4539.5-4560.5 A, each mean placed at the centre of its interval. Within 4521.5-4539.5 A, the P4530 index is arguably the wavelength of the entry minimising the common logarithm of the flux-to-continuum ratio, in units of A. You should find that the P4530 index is 4534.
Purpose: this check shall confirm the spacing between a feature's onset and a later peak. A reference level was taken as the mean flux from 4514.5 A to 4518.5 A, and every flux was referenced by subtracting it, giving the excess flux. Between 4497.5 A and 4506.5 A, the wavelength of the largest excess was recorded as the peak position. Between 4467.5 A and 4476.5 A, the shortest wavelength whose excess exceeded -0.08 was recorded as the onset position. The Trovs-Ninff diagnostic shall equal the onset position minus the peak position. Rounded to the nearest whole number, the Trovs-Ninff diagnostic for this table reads -32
